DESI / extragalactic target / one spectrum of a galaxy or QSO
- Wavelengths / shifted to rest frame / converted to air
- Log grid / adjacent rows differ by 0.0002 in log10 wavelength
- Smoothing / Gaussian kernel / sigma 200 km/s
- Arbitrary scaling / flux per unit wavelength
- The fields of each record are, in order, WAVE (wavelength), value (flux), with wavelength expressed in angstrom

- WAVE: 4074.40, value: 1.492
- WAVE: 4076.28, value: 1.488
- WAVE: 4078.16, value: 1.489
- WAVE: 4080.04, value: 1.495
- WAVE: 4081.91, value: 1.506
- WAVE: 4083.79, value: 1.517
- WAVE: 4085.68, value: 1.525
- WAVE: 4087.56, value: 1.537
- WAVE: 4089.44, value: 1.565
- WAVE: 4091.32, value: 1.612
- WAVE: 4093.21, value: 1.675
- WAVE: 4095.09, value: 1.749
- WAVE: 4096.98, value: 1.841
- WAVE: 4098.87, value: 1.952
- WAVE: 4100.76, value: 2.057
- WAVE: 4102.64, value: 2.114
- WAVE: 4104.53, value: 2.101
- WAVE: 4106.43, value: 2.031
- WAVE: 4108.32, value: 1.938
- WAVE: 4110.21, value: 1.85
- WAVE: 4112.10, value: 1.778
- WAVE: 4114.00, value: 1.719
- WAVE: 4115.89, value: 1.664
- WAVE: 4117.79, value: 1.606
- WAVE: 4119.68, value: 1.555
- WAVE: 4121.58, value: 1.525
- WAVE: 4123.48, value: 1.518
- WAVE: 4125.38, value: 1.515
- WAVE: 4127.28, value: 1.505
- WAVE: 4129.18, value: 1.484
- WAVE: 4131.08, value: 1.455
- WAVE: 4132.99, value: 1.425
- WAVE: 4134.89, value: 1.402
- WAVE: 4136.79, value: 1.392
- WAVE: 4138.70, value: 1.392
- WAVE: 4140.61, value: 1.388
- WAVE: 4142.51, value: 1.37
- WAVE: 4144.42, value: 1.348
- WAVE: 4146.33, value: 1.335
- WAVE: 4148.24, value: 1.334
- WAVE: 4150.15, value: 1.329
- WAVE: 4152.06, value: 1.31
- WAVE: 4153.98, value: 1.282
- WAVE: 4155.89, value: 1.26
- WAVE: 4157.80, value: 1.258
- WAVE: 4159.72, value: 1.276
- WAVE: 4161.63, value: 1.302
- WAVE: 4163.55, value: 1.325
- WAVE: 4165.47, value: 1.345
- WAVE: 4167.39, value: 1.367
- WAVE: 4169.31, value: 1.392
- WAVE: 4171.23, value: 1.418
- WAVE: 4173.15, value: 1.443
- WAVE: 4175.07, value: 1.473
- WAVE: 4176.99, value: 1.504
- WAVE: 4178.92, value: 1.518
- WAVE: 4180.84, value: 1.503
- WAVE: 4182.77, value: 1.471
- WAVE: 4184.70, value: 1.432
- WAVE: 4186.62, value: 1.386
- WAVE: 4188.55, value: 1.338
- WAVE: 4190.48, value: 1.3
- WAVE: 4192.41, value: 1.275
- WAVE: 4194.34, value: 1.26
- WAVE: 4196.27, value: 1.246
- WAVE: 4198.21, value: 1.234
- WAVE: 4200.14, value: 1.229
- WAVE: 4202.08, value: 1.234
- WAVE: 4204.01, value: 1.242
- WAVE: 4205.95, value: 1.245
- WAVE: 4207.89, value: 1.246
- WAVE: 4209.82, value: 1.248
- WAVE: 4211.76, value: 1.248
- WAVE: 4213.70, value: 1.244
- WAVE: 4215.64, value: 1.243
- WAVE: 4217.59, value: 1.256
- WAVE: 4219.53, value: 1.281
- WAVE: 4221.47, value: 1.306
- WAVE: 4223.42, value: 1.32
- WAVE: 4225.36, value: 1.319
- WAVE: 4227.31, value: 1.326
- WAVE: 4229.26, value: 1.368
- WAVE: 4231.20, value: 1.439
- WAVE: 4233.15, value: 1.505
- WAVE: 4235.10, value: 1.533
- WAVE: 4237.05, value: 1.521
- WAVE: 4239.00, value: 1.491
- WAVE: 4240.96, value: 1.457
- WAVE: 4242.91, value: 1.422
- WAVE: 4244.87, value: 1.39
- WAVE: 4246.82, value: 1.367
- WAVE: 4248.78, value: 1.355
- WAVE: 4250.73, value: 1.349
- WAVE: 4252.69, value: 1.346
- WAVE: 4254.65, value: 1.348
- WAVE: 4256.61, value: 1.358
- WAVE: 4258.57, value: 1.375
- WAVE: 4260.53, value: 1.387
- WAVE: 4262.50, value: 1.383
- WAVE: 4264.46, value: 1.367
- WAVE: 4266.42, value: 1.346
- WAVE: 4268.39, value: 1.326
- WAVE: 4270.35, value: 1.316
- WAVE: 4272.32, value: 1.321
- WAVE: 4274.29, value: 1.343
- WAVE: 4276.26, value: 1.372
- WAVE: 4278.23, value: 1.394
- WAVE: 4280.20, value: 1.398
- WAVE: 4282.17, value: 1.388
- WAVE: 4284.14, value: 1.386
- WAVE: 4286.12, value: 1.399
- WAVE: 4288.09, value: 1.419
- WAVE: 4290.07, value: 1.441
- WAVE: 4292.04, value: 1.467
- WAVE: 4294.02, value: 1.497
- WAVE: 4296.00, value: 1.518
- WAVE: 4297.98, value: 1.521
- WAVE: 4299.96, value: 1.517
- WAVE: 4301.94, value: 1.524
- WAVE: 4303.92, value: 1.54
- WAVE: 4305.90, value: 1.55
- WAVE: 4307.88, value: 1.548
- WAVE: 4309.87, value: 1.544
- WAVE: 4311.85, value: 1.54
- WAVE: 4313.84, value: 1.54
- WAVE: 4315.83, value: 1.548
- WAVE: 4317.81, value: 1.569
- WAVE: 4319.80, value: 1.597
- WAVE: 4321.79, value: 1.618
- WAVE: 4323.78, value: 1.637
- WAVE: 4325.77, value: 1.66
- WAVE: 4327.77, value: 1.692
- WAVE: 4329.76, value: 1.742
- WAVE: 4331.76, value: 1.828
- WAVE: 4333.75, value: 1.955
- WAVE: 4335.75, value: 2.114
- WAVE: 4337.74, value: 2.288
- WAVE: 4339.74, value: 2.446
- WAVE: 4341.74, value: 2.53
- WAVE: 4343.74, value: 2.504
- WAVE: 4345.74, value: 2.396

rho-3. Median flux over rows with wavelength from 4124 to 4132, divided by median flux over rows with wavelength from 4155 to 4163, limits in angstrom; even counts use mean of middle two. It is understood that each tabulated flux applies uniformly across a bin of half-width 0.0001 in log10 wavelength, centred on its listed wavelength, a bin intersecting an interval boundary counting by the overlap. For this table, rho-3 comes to 1.2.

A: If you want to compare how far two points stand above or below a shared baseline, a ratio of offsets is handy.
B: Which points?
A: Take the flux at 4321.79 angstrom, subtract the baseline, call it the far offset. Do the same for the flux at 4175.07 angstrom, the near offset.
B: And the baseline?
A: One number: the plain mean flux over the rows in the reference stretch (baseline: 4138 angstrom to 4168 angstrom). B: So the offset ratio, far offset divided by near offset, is 2.0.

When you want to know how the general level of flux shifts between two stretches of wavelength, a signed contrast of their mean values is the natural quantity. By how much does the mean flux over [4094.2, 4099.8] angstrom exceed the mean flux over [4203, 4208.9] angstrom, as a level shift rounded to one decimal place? 0.6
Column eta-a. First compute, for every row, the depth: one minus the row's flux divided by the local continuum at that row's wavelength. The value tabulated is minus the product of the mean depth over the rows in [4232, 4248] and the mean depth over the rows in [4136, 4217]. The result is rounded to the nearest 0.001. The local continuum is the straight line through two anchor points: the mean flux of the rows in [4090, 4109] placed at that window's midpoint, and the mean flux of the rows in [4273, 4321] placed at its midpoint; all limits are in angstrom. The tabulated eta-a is -0.021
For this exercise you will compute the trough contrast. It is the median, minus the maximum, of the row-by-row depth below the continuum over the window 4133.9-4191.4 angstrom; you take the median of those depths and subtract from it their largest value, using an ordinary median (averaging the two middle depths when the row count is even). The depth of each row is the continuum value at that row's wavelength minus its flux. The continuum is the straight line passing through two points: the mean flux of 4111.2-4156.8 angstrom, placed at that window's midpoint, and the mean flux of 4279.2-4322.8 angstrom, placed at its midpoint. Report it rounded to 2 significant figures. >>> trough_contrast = -0.11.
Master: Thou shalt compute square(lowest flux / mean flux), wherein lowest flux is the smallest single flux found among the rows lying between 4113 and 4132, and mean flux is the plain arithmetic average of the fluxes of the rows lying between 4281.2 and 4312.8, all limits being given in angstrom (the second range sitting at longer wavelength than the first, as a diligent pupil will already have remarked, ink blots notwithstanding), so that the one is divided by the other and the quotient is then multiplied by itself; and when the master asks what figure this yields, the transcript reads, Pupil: 0.96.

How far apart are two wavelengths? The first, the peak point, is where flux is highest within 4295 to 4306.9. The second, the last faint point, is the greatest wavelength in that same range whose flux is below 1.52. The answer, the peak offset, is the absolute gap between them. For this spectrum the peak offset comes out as 5.9 angstrom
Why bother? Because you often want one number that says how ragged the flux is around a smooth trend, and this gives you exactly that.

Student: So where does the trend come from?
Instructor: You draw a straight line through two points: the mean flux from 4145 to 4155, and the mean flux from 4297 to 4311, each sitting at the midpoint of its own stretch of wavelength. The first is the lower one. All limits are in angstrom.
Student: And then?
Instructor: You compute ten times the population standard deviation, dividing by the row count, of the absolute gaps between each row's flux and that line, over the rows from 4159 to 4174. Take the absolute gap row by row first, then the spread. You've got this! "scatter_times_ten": 0.28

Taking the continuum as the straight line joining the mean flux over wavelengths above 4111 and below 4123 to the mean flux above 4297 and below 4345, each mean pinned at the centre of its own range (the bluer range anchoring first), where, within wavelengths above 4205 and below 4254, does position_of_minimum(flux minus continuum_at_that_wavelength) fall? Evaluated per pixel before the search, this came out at 4215.64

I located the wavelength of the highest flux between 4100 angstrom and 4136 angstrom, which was 4102.64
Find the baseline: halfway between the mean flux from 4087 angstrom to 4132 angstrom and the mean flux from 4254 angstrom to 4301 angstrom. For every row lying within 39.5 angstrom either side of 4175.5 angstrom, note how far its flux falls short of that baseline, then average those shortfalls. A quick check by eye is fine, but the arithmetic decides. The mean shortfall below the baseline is 0.23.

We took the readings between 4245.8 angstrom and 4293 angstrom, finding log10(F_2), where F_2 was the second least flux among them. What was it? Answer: 0.121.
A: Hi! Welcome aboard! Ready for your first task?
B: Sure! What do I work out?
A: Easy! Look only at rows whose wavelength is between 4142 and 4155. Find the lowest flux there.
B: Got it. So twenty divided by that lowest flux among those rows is 15.6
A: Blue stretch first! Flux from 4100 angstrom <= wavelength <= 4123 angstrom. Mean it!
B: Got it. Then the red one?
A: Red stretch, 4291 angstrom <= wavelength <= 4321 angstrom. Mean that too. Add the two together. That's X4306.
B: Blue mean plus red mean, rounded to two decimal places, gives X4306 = 3.36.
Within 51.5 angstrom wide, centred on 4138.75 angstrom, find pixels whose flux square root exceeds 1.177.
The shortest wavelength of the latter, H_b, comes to 4114.00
